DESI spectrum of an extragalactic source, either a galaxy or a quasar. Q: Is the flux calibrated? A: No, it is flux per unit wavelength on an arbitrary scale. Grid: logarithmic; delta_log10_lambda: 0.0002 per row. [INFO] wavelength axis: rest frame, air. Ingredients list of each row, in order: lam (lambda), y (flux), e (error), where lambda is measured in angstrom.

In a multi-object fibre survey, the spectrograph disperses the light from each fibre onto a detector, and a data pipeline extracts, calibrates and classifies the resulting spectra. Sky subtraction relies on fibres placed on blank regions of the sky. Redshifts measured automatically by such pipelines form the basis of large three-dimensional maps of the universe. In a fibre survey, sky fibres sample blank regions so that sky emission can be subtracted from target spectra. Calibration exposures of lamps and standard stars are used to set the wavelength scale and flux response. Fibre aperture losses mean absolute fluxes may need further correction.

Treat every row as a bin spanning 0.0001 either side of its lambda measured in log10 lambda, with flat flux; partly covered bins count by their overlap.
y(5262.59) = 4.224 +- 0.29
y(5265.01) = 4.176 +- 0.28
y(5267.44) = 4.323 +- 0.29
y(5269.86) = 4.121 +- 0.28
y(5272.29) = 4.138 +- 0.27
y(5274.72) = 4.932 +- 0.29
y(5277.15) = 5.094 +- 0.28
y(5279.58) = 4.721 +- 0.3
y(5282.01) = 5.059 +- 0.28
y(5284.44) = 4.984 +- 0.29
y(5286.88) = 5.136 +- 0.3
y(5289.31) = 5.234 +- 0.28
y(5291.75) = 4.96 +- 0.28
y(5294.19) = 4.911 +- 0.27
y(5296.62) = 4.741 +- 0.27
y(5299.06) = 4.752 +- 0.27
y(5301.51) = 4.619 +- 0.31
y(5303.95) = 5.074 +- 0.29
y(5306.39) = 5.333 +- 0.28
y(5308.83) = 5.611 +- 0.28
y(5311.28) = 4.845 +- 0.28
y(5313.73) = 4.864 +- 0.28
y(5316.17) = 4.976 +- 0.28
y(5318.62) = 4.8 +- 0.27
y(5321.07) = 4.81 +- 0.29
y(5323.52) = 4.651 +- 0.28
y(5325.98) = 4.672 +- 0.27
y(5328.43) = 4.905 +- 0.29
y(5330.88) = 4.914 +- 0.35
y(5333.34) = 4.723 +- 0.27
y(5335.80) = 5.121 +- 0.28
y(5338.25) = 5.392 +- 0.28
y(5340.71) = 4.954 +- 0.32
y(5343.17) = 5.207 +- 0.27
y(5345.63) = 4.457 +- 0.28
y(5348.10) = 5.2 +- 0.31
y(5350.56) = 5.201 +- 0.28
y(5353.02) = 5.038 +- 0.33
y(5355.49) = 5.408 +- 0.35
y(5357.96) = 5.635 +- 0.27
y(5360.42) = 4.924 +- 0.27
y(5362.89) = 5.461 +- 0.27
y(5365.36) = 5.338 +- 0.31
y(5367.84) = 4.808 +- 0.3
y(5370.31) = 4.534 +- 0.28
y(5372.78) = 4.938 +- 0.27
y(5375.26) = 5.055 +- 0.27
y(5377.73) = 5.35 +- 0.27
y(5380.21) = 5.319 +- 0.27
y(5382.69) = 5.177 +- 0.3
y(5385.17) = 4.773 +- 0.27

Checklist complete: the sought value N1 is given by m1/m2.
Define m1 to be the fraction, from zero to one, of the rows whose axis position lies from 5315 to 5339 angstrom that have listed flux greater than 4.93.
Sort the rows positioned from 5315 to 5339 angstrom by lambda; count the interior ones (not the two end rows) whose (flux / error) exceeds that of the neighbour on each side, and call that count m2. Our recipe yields 0.150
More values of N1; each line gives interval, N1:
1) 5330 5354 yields 0.233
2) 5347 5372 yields 0.233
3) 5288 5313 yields 0.167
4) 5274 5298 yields 0.175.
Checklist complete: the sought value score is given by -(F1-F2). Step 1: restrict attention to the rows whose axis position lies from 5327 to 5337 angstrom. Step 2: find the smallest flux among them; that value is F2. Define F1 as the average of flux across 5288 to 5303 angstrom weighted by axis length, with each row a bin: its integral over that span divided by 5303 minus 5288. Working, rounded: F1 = 4.9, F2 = 4.723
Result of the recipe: -0.15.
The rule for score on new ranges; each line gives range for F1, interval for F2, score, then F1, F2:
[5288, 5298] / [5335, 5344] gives -0.01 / 5.0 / 4.954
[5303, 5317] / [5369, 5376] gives -0.59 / 5.1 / 4.534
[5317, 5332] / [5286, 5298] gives -0.05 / 4.8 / 4.741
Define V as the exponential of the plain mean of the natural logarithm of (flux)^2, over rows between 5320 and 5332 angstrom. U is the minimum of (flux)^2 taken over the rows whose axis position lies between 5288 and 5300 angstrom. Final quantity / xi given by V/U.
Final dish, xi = 1.02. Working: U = 22.5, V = 22.9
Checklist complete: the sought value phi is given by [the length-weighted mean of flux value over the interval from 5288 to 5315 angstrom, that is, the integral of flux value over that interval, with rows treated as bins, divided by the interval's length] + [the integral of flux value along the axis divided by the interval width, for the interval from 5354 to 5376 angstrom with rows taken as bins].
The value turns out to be 10.1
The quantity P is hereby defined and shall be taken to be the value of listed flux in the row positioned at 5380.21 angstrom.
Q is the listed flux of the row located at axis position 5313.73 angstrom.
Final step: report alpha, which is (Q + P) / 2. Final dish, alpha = 5.09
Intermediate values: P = 5.319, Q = 4.864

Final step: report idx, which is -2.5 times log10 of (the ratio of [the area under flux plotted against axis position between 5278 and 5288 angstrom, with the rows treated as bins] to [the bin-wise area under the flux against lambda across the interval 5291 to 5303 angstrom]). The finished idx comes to 0.2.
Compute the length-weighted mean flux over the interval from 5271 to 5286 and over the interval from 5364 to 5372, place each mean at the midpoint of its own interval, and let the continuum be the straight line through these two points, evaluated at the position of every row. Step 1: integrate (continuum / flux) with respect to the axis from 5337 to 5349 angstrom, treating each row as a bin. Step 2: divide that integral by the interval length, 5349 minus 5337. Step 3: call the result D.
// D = 0.97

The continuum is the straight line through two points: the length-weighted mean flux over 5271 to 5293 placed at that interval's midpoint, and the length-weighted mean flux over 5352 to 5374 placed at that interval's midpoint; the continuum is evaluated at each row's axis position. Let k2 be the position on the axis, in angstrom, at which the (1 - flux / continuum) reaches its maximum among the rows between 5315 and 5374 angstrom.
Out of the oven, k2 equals 5345.63 angstrom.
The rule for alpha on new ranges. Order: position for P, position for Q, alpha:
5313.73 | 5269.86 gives 4.49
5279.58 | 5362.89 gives 5.09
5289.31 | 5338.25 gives 5.31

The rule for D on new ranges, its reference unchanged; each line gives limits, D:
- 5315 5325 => 1.01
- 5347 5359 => 0.93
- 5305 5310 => 0.89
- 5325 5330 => 1.02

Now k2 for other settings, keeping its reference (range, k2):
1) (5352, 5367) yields 5360.42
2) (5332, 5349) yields 5345.63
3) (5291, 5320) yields 5301.51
